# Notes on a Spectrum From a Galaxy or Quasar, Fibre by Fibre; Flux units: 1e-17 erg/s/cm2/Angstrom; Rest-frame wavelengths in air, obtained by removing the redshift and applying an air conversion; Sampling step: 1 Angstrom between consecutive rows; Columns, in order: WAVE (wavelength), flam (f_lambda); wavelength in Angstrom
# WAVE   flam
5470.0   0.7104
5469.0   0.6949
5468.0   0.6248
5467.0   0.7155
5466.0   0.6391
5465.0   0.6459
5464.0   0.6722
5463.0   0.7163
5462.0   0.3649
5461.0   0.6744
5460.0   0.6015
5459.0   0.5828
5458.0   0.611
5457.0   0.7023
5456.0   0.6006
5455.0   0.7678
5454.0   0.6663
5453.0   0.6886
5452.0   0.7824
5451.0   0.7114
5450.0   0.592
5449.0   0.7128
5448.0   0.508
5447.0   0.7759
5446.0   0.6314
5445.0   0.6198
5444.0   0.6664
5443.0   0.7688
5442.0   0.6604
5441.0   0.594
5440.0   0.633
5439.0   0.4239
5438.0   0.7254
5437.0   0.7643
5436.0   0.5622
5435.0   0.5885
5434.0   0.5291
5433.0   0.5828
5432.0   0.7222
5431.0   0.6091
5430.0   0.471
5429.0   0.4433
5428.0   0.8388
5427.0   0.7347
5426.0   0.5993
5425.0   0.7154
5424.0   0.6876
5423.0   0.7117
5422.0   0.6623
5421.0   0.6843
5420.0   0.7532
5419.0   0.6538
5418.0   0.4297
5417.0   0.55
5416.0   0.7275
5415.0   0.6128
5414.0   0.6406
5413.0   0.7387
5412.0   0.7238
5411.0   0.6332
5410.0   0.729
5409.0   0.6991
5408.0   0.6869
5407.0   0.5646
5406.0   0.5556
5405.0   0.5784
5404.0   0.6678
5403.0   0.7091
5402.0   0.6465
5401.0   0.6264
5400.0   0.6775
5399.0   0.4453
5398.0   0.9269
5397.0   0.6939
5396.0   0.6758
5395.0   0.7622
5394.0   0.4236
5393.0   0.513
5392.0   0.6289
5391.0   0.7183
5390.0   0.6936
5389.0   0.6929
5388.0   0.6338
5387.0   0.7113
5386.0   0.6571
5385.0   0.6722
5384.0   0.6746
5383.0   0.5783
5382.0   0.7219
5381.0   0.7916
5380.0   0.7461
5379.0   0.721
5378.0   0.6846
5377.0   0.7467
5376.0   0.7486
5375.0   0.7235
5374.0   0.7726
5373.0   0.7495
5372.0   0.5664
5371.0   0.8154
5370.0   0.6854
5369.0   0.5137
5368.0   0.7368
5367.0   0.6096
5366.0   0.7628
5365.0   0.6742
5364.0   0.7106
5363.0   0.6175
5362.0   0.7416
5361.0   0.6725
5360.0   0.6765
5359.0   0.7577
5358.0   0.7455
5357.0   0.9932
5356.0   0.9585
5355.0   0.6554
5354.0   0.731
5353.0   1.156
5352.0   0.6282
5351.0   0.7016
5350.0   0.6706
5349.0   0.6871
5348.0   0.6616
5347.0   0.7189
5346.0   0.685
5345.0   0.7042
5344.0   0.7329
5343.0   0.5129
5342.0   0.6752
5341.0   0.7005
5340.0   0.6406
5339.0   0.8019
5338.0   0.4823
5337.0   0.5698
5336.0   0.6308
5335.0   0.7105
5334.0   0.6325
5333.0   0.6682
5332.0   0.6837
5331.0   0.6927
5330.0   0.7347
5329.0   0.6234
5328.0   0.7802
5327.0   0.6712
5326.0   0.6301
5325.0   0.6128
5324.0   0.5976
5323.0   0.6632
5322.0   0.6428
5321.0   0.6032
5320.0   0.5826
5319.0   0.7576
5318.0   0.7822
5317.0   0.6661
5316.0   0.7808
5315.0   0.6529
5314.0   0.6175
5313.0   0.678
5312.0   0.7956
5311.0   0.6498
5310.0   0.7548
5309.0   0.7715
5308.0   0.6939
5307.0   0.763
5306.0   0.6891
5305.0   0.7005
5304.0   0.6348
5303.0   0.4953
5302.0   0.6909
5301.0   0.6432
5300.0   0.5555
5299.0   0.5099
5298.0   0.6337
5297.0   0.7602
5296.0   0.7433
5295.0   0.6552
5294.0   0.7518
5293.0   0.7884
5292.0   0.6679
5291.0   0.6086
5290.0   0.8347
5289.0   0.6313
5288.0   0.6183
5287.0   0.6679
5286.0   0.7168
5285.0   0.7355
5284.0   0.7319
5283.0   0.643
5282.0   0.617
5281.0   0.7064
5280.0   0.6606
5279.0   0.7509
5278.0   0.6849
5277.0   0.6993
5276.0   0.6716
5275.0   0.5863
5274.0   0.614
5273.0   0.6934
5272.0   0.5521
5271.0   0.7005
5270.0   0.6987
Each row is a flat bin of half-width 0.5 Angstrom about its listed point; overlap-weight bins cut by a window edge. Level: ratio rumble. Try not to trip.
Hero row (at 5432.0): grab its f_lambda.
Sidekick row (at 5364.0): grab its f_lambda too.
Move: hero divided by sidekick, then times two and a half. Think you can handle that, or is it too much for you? 2.5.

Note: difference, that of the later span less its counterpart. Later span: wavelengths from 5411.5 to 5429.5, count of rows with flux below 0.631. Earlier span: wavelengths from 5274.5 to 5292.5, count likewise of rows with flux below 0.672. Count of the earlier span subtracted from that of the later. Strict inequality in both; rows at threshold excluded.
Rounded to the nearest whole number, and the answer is -5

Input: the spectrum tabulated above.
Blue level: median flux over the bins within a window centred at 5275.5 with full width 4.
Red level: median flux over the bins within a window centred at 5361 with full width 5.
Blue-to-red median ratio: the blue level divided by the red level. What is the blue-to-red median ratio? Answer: 0.950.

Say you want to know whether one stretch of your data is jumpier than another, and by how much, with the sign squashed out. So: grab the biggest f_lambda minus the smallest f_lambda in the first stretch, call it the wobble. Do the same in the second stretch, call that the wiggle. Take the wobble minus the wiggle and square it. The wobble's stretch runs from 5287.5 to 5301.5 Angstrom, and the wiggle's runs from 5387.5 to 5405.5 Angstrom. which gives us 0.032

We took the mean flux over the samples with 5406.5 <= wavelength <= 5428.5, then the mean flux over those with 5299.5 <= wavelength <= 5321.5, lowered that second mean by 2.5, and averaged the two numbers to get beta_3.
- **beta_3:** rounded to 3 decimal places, -0.574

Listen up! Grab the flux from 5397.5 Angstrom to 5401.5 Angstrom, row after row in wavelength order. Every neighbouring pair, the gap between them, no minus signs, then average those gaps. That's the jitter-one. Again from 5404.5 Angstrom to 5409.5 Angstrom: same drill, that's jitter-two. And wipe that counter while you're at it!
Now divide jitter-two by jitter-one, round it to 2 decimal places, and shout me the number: 0.16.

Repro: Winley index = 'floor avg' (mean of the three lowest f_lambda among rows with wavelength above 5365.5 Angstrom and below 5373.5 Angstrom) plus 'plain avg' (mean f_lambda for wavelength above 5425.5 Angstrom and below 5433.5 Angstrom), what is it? 1.19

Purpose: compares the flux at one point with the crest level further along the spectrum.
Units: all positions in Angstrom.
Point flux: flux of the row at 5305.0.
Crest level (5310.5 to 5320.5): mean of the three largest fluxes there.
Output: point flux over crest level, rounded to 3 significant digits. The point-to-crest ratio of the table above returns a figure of 0.891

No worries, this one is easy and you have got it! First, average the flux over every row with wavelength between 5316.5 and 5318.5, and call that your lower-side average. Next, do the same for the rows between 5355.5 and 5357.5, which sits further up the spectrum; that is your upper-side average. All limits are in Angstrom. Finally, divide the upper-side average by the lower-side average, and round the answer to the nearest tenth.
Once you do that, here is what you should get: 1.3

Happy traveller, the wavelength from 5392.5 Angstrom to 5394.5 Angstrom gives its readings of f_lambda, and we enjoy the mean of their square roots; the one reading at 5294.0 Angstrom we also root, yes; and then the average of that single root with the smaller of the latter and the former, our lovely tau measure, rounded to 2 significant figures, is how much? 0.78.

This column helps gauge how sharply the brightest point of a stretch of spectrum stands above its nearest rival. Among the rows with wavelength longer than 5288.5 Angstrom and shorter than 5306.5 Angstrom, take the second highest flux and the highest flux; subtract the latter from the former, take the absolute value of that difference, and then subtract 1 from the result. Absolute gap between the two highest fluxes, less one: -0.954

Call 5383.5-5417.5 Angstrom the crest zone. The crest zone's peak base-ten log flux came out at -0.033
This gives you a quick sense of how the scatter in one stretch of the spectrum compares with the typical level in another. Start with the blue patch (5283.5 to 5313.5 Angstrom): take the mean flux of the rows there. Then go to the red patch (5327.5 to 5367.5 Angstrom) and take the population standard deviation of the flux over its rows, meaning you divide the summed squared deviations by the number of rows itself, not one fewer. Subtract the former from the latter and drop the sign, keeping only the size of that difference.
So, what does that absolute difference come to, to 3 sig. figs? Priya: 0.570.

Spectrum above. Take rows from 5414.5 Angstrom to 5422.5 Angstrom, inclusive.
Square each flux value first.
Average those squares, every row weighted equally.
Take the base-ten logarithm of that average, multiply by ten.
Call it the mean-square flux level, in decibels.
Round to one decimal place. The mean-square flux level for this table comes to -3.9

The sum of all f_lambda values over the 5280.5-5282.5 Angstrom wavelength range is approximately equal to 1.32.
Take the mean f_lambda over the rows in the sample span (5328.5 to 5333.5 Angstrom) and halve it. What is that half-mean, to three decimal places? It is 0.340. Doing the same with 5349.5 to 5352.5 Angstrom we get 0.333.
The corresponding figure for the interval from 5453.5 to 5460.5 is 0.324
